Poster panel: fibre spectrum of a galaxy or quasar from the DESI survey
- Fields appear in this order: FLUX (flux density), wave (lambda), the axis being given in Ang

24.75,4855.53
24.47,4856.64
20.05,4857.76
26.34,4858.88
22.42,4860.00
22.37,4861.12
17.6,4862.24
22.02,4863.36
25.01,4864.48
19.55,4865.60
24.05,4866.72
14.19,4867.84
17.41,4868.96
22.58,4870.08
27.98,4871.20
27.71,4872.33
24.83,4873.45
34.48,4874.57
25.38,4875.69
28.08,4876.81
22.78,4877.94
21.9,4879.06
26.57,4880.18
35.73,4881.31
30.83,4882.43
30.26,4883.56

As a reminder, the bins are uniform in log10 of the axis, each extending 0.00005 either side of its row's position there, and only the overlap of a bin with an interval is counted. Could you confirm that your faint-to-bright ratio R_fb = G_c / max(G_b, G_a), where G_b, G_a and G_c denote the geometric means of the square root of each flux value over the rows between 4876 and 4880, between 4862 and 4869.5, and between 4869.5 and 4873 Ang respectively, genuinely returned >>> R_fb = 1.04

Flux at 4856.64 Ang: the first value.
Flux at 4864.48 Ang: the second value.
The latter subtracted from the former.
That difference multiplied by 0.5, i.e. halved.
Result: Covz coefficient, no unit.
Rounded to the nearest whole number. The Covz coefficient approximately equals 0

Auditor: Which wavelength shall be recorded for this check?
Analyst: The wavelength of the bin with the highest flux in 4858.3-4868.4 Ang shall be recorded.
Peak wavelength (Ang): 4858.88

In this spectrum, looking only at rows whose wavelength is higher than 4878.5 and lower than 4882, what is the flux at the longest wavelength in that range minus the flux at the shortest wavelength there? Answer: 14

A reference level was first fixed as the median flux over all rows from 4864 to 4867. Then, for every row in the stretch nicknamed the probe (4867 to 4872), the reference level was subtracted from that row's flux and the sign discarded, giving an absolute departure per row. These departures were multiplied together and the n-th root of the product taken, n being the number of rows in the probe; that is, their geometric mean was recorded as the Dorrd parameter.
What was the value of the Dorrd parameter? 4.4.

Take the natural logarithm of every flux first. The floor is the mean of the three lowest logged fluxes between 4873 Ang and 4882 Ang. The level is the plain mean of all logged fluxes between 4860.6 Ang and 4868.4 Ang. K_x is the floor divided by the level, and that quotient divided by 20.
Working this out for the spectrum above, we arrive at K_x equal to 0.0521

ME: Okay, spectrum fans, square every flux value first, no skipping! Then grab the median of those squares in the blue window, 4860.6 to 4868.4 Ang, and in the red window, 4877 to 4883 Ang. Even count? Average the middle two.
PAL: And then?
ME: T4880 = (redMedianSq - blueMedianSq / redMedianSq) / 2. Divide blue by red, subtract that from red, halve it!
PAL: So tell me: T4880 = 353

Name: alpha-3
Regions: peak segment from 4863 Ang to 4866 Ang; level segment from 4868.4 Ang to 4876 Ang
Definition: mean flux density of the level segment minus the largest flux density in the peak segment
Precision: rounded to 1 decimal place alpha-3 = 0.8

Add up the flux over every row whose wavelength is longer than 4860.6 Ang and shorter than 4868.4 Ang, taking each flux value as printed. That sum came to 145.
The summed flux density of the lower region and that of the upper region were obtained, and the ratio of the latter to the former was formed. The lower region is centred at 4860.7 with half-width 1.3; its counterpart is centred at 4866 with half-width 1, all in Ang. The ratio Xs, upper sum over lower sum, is 0.97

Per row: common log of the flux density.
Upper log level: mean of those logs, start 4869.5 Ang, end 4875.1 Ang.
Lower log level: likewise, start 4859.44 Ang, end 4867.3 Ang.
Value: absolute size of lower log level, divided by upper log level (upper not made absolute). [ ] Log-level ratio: 0.93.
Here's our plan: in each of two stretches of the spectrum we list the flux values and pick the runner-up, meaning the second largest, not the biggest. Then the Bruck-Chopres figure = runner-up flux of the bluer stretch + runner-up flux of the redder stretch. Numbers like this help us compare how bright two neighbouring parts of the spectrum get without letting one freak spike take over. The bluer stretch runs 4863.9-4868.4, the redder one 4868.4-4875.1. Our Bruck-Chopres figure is 52.0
